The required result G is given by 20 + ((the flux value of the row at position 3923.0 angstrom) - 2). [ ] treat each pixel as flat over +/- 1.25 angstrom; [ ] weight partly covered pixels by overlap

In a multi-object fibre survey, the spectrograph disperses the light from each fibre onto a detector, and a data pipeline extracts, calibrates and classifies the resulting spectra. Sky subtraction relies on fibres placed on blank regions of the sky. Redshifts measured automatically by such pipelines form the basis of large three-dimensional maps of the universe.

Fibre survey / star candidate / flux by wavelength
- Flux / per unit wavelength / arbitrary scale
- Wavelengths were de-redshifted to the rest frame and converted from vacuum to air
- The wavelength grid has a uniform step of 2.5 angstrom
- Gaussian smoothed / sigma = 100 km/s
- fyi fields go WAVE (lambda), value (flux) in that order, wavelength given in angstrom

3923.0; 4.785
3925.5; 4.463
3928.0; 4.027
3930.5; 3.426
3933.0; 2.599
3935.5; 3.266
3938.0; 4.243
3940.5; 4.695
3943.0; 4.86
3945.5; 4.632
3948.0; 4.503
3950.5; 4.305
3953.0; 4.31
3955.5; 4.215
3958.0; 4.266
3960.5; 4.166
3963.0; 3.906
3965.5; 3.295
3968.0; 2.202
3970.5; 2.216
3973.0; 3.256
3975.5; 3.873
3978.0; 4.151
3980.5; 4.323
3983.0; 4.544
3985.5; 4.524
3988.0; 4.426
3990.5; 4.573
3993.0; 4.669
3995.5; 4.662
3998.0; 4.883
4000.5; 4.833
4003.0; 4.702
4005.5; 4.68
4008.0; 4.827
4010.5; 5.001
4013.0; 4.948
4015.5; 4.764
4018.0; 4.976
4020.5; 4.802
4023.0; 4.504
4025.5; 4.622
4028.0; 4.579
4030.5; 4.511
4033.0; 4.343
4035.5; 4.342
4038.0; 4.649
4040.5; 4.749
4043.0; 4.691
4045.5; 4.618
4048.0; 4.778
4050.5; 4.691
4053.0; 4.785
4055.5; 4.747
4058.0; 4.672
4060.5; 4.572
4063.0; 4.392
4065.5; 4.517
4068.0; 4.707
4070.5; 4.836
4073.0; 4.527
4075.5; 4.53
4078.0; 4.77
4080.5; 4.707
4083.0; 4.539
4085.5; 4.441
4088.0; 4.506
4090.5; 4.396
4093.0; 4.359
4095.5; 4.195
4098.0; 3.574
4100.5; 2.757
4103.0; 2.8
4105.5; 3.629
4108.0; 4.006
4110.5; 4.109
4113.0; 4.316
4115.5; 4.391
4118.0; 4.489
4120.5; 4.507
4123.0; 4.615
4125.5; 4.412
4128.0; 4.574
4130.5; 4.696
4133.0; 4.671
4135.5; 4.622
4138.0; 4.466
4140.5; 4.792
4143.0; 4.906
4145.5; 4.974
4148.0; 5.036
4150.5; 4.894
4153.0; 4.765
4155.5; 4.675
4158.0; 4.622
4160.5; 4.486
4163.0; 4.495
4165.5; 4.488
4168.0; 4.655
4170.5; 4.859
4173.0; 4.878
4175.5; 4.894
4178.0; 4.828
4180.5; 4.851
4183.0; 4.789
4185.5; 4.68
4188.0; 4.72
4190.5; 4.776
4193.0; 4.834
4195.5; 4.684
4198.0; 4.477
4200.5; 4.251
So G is 22.8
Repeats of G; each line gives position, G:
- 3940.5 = 22.7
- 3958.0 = 22.3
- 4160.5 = 22.5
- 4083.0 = 22.5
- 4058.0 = 22.7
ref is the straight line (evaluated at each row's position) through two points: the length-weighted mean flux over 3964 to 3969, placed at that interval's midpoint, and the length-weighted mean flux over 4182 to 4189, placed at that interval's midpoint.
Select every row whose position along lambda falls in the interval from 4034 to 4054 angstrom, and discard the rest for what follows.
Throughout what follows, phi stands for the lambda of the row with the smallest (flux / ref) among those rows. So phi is 4035.5 angstrom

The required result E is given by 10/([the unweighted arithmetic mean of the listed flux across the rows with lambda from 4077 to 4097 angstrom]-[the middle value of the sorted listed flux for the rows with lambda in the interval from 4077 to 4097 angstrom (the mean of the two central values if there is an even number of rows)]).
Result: 640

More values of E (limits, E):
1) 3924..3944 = -53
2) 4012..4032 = 494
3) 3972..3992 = -60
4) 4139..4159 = -1000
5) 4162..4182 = -104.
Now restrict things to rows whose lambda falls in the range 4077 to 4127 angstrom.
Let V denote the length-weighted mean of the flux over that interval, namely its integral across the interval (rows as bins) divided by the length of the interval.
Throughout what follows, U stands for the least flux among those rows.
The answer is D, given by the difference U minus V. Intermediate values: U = 2.757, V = 4.17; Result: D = -1.42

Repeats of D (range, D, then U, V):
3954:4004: -1.88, 2.202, 4.08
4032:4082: -0.29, 4.342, 4.63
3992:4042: -0.36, 4.342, 4.70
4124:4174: -0.28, 4.412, 4.70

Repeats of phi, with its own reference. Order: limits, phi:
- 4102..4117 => 4103.0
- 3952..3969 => 3968.0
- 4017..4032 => 4030.5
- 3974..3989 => 3975.5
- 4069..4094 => 4093.0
